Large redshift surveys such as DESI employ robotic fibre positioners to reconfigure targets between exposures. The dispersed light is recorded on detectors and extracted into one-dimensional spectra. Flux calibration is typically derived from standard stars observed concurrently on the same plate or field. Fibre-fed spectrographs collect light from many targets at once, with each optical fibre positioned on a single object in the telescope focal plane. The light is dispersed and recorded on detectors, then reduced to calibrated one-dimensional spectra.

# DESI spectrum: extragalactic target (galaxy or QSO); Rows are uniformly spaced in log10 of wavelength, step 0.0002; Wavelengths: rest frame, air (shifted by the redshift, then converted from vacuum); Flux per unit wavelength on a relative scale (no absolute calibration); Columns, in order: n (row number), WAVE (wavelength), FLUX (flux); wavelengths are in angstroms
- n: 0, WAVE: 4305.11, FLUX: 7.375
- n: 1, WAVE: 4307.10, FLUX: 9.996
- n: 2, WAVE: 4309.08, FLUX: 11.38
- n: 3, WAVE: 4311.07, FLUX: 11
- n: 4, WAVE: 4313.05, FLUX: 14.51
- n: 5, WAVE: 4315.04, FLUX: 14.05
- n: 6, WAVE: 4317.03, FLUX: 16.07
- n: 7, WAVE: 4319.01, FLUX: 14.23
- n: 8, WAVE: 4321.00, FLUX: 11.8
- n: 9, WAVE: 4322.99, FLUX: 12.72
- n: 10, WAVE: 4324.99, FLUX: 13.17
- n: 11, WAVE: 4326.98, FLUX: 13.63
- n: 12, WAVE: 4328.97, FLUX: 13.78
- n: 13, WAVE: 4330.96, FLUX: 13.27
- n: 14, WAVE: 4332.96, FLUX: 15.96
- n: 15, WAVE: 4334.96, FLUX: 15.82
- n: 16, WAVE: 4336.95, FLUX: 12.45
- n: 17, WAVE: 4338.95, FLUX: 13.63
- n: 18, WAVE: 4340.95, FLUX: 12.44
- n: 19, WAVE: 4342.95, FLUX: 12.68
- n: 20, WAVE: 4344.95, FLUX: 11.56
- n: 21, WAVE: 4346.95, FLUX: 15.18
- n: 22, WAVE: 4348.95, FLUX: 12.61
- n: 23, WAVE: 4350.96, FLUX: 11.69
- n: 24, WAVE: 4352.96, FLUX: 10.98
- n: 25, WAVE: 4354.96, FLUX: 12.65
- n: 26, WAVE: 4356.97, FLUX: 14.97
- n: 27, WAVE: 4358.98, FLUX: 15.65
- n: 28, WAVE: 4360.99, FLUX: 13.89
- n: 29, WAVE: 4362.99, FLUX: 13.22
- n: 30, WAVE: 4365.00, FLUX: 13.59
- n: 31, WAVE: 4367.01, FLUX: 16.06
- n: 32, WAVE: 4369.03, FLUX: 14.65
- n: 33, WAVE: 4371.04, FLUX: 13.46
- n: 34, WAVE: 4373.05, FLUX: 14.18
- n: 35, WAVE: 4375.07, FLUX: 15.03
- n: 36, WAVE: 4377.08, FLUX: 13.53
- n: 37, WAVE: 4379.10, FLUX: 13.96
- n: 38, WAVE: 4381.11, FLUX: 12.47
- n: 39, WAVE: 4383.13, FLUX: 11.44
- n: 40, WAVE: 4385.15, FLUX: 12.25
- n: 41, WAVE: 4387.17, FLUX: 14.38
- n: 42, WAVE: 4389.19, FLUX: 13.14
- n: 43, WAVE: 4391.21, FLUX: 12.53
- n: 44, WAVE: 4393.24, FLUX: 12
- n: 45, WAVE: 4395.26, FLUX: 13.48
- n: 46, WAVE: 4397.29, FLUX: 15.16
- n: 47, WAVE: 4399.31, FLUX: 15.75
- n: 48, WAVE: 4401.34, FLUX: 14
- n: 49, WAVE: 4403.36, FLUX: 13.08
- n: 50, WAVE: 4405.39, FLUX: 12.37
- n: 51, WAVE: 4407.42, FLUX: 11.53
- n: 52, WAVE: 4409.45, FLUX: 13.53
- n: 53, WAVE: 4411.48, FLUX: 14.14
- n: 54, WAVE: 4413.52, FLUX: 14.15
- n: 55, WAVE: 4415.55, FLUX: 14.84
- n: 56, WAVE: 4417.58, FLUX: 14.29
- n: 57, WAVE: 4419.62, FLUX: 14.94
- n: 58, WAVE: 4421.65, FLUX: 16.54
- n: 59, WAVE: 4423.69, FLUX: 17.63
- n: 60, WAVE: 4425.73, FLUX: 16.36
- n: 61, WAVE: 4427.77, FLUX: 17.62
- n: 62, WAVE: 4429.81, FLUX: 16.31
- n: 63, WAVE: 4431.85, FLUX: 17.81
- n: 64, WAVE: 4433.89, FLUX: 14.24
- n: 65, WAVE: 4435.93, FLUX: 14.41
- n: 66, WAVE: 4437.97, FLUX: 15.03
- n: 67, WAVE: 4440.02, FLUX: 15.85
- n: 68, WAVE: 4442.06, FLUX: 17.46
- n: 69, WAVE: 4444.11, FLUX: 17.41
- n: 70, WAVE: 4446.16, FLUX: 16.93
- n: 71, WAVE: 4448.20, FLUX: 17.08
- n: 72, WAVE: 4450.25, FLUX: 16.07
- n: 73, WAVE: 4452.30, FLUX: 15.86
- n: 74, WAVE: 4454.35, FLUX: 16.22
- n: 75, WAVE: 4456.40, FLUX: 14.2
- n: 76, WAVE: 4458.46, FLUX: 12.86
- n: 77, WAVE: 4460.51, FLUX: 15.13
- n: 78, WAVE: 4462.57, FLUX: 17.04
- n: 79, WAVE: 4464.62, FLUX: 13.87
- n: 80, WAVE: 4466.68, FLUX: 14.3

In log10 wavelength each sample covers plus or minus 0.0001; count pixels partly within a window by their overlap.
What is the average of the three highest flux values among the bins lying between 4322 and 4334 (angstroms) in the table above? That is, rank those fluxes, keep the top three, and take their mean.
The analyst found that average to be 14.5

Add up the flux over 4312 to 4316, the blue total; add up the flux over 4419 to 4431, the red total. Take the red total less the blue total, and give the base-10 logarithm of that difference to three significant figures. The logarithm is 1.85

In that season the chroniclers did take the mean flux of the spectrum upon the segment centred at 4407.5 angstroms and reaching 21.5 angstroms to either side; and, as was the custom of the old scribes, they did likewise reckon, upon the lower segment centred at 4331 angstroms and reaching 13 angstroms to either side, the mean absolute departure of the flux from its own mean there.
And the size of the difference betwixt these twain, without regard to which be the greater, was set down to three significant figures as 13.4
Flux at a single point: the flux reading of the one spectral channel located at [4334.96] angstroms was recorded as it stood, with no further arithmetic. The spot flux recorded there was 15.82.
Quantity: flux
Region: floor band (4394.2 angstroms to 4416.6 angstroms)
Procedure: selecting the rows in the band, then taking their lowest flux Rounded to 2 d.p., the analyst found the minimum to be 11.53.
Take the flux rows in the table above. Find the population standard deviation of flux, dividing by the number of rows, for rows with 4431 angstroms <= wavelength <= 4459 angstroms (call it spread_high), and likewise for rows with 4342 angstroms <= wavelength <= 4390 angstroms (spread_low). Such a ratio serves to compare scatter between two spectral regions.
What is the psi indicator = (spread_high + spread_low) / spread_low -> 2.06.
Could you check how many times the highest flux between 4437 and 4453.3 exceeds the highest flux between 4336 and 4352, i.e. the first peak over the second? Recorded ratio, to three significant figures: 1.15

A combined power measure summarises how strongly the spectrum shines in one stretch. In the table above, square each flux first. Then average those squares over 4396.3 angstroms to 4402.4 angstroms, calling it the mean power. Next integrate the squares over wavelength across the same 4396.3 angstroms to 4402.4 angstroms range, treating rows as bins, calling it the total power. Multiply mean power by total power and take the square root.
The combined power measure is 554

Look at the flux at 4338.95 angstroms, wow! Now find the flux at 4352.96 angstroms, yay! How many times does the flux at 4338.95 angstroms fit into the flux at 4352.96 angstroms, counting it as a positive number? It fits 0.81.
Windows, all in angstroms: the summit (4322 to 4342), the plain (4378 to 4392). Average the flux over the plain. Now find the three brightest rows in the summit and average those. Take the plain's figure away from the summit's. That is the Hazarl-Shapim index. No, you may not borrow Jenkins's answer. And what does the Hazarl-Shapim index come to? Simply 2.3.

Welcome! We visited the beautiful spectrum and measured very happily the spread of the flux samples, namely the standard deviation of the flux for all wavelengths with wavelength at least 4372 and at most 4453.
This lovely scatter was 1.8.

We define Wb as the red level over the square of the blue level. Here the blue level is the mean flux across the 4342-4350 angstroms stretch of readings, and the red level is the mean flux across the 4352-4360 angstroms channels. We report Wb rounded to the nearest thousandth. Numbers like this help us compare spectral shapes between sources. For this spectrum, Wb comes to 0.080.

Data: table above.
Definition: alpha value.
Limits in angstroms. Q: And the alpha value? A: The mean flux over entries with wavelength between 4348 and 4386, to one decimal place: 13.5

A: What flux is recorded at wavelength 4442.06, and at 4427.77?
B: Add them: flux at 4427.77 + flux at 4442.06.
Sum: 35.1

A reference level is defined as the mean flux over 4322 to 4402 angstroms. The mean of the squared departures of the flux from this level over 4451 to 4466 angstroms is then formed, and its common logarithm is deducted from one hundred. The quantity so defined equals 99.4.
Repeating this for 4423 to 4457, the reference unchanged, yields 99.1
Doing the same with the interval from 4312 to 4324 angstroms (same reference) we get 99.7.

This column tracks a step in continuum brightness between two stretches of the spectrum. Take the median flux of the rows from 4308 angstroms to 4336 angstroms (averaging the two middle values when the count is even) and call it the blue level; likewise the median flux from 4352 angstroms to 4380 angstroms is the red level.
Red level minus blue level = 0.22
